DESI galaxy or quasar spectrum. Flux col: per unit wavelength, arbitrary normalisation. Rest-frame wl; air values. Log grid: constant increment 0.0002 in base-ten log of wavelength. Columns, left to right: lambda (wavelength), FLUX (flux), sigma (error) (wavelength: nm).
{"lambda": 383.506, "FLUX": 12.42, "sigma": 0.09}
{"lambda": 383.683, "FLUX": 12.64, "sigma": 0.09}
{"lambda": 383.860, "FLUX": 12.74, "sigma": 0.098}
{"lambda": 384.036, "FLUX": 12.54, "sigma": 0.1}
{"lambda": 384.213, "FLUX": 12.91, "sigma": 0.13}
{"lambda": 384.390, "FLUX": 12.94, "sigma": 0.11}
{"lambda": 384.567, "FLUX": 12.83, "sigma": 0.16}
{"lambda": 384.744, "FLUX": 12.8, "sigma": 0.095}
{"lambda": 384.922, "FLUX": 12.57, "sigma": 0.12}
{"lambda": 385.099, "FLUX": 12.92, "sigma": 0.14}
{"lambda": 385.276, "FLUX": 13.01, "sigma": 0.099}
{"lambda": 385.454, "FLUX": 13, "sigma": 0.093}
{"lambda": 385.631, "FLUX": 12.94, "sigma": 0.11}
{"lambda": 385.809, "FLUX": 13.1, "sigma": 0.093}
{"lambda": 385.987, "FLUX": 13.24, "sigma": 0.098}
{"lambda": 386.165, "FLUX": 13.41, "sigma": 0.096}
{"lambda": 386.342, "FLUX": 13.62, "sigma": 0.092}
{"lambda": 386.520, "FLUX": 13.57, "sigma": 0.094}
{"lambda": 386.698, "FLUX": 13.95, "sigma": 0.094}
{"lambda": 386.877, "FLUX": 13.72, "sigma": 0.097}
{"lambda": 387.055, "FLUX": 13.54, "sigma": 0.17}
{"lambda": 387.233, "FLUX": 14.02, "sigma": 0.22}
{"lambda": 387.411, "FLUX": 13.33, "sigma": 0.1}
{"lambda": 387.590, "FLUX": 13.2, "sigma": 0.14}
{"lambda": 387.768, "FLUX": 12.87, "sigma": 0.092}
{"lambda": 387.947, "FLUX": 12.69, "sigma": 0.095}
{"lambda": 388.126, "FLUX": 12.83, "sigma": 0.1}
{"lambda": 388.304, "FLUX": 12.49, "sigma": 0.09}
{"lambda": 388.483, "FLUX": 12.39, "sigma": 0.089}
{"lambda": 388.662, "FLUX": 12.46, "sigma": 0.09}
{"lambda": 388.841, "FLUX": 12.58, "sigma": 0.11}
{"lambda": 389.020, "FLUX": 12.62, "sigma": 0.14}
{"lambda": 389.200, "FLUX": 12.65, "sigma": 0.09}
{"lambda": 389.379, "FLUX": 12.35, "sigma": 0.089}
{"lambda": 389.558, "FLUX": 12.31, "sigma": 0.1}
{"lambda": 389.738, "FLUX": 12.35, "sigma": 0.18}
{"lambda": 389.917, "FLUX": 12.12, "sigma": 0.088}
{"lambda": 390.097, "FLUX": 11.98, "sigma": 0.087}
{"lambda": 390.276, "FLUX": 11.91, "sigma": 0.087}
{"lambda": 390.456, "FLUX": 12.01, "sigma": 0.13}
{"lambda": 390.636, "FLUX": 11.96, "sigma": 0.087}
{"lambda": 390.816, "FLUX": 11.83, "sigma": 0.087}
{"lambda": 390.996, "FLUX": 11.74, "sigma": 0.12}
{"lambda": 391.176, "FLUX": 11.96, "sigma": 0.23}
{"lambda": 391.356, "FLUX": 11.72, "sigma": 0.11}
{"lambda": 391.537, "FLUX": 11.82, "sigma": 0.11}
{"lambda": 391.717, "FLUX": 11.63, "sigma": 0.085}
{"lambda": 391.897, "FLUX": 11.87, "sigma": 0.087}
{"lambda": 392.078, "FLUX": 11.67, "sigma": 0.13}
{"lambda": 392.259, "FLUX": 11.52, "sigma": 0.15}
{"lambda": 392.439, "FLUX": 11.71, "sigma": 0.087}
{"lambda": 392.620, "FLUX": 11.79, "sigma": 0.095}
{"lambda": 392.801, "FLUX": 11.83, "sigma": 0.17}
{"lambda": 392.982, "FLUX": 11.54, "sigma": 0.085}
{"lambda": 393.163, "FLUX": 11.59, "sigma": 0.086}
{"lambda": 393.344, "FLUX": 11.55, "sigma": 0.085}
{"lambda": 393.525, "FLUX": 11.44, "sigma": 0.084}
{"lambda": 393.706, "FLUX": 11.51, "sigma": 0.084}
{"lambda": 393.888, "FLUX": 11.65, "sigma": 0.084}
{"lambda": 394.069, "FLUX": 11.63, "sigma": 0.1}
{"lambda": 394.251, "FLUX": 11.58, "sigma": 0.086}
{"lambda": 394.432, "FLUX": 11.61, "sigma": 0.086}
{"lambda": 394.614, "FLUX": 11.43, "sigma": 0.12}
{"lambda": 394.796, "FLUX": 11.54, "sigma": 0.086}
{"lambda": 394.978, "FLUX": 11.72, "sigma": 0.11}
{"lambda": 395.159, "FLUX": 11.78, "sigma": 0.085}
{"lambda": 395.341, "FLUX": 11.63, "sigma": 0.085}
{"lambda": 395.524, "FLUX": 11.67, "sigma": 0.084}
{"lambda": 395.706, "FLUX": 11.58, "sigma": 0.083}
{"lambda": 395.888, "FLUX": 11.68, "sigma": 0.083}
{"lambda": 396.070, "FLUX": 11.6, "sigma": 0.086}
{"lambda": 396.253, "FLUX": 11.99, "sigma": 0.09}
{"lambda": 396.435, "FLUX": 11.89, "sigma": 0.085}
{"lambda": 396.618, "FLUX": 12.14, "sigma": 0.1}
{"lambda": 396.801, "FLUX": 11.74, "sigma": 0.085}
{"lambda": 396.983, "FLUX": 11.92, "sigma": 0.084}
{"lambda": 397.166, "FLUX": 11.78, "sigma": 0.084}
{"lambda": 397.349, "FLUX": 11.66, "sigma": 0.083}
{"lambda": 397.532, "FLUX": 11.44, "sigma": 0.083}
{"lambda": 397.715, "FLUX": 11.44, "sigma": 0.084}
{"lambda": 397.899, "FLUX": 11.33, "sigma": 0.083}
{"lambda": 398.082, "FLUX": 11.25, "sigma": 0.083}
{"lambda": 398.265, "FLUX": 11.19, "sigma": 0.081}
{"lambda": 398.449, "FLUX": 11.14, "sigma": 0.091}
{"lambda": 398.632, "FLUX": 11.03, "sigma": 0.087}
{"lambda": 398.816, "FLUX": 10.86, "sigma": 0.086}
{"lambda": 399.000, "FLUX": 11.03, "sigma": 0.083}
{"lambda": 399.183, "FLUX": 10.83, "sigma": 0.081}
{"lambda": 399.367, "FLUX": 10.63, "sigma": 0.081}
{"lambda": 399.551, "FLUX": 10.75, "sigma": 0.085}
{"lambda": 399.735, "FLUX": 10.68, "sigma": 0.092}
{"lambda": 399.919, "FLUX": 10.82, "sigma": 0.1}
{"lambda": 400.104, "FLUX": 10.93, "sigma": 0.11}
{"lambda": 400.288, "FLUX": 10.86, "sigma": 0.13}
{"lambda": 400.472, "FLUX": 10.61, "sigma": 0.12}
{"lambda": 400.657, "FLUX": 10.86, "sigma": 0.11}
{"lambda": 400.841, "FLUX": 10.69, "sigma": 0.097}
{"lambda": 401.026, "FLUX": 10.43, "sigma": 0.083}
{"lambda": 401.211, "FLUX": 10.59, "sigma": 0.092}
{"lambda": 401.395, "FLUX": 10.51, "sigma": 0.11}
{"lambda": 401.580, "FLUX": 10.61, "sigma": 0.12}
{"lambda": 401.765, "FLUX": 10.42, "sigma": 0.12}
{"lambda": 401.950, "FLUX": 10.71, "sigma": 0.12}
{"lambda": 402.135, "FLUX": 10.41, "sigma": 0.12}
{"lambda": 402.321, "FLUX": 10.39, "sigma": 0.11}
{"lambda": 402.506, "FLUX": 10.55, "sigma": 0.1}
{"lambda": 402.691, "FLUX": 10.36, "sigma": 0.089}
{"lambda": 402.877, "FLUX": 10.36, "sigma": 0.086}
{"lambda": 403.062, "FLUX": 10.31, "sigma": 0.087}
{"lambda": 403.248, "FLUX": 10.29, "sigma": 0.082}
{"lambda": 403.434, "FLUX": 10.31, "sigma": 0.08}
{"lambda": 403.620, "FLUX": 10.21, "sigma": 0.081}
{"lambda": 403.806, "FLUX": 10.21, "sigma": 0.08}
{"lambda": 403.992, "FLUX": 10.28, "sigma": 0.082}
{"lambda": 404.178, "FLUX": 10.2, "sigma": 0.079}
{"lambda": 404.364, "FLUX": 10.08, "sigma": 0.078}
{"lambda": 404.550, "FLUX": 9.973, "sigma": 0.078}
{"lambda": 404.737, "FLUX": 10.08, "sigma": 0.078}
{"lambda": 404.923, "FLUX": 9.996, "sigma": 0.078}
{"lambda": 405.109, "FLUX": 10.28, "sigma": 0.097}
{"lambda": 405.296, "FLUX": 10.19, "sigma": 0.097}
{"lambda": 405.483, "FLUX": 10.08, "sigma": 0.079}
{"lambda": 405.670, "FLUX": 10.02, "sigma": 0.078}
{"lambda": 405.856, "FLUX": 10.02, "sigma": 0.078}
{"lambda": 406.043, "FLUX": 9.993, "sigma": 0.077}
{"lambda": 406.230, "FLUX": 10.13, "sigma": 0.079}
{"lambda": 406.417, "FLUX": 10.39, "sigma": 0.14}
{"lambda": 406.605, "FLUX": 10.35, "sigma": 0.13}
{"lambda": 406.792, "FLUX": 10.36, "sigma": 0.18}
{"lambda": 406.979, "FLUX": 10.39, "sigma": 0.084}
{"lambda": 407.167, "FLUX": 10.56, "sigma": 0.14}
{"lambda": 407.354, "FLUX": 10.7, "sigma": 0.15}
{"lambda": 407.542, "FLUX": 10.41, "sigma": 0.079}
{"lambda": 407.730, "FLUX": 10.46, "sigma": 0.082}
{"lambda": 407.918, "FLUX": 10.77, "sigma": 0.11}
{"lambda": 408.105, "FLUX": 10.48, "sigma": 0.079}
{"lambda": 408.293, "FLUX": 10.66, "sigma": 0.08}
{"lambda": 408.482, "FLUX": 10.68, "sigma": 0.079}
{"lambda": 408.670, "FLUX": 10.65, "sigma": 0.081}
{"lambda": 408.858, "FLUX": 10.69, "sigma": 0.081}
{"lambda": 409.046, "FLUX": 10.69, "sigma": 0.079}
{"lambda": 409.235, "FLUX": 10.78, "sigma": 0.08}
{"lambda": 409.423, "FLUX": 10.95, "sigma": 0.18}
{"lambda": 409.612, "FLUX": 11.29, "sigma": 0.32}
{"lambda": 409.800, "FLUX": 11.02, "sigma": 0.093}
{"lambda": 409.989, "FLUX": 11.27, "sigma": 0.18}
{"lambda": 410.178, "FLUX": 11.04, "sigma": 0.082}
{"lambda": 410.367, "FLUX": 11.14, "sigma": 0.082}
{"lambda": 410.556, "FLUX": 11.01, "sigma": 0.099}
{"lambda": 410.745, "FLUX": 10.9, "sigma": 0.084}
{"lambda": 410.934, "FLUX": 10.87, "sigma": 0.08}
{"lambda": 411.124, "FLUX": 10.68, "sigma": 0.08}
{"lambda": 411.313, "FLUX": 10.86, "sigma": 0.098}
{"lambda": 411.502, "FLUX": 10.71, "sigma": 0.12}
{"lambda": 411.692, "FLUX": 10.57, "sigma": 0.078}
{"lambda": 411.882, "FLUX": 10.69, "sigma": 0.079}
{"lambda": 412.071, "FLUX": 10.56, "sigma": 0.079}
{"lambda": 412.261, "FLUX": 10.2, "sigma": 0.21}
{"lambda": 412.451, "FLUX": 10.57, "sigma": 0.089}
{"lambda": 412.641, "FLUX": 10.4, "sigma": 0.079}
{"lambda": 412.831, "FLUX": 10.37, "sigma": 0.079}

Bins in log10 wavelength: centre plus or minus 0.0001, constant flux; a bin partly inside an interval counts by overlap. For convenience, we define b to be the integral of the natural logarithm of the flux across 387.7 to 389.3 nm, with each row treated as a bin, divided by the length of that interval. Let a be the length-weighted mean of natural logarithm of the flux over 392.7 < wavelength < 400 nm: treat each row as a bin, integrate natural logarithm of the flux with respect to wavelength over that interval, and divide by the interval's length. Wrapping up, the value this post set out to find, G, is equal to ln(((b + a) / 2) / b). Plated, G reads -0.019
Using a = 2.44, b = 2.53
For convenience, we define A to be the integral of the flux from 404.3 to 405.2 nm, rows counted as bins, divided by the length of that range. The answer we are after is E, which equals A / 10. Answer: 1.01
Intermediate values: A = 10.1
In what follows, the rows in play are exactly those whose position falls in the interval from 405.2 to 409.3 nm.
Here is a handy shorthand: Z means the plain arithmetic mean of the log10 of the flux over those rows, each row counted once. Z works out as 1.02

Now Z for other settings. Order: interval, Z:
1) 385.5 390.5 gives 1.11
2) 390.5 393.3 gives 1.07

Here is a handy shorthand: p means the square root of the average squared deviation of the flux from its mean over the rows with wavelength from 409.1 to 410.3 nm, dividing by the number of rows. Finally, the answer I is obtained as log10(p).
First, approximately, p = 0.18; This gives -0.75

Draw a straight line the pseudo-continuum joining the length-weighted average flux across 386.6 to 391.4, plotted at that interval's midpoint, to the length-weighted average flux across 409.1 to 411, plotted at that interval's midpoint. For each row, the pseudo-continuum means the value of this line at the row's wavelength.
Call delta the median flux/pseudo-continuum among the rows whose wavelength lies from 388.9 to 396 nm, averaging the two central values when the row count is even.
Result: 0.95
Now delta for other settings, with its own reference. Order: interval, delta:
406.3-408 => 0.93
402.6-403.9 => 0.89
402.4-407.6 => 0.90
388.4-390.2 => 0.98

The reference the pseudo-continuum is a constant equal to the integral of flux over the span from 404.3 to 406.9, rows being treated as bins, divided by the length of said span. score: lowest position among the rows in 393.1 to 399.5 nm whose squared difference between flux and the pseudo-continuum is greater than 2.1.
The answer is 393.888 nm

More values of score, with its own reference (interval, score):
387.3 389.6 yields 387.411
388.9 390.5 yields 389.020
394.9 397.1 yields 394.978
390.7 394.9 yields 390.816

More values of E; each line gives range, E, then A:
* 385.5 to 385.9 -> 1.30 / 13.0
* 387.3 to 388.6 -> 1.28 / 12.8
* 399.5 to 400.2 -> 1.08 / 10.8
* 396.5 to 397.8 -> 1.17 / 11.7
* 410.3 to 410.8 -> 1.10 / 11.0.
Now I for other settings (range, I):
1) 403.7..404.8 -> -0.99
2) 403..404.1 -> -1.37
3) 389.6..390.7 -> -0.83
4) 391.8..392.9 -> -0.93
